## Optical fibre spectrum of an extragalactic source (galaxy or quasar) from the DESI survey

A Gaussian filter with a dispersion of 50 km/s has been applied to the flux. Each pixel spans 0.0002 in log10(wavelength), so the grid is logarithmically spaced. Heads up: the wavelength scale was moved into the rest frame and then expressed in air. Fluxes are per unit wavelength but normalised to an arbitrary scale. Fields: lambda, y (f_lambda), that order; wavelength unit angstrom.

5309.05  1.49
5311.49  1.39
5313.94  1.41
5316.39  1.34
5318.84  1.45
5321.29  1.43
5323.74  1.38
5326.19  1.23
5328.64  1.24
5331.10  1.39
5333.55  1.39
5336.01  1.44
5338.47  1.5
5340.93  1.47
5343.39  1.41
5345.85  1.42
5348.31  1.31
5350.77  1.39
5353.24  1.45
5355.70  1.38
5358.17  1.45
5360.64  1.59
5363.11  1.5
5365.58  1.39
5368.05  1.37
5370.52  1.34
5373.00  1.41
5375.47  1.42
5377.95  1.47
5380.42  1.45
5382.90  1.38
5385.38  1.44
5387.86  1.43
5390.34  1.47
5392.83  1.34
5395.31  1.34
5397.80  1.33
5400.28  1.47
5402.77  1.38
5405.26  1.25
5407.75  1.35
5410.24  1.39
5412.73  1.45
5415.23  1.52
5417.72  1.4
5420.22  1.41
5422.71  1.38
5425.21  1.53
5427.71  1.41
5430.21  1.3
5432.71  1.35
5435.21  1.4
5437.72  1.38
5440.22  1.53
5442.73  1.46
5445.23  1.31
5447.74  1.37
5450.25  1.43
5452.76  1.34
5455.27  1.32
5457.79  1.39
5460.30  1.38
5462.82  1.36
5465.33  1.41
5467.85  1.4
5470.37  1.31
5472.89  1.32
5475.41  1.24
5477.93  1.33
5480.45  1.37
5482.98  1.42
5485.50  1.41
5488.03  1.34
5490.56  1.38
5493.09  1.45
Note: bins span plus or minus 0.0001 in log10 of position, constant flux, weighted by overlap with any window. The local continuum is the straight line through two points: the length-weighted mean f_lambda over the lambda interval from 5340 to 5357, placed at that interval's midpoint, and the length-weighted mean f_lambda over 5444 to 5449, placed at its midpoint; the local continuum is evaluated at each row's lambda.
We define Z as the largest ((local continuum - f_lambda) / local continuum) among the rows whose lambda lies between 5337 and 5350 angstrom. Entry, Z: 0.067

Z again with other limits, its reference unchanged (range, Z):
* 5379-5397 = 0.025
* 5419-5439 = 0.037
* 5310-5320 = 0.059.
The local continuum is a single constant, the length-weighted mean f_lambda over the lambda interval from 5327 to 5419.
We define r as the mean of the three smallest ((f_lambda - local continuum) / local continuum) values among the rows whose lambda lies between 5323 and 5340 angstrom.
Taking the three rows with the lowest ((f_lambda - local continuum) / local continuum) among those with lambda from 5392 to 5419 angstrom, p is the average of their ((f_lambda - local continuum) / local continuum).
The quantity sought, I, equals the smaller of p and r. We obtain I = -0.088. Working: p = -0.072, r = -0.088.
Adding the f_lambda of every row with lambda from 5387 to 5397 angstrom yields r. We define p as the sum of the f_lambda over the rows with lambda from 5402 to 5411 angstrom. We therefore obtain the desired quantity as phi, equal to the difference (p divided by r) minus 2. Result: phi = -1.04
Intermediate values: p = 5.37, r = 5.58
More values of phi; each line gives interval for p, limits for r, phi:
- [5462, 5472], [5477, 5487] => -1.01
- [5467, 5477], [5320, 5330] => -1.00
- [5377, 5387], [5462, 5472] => -0.95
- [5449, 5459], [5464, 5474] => -0.99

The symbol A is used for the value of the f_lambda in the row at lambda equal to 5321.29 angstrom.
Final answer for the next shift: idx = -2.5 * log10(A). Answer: -0.388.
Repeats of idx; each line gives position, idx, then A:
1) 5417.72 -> -0.365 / 1.4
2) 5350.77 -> -0.358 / 1.39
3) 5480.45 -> -0.342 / 1.37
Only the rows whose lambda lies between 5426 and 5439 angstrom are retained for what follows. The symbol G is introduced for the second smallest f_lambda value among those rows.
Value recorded 1.35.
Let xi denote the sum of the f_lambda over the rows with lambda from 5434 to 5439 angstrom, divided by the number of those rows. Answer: 1.39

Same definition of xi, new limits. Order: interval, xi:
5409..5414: 1.42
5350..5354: 1.42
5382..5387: 1.41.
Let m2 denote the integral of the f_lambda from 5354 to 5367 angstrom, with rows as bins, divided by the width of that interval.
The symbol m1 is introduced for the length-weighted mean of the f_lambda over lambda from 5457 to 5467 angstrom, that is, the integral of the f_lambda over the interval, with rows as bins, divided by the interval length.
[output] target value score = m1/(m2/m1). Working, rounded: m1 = 1.39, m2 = 1.46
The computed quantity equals 1.31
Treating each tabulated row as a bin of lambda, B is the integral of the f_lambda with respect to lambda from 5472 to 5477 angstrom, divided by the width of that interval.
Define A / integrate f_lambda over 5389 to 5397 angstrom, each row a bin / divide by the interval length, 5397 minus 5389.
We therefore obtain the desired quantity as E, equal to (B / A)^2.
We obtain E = 0.86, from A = 1.380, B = 1.28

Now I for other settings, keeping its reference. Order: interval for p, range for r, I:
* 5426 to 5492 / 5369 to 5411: -0.088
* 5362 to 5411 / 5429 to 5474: -0.072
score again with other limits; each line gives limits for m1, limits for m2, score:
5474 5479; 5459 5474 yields 1.21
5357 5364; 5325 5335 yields 1.74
